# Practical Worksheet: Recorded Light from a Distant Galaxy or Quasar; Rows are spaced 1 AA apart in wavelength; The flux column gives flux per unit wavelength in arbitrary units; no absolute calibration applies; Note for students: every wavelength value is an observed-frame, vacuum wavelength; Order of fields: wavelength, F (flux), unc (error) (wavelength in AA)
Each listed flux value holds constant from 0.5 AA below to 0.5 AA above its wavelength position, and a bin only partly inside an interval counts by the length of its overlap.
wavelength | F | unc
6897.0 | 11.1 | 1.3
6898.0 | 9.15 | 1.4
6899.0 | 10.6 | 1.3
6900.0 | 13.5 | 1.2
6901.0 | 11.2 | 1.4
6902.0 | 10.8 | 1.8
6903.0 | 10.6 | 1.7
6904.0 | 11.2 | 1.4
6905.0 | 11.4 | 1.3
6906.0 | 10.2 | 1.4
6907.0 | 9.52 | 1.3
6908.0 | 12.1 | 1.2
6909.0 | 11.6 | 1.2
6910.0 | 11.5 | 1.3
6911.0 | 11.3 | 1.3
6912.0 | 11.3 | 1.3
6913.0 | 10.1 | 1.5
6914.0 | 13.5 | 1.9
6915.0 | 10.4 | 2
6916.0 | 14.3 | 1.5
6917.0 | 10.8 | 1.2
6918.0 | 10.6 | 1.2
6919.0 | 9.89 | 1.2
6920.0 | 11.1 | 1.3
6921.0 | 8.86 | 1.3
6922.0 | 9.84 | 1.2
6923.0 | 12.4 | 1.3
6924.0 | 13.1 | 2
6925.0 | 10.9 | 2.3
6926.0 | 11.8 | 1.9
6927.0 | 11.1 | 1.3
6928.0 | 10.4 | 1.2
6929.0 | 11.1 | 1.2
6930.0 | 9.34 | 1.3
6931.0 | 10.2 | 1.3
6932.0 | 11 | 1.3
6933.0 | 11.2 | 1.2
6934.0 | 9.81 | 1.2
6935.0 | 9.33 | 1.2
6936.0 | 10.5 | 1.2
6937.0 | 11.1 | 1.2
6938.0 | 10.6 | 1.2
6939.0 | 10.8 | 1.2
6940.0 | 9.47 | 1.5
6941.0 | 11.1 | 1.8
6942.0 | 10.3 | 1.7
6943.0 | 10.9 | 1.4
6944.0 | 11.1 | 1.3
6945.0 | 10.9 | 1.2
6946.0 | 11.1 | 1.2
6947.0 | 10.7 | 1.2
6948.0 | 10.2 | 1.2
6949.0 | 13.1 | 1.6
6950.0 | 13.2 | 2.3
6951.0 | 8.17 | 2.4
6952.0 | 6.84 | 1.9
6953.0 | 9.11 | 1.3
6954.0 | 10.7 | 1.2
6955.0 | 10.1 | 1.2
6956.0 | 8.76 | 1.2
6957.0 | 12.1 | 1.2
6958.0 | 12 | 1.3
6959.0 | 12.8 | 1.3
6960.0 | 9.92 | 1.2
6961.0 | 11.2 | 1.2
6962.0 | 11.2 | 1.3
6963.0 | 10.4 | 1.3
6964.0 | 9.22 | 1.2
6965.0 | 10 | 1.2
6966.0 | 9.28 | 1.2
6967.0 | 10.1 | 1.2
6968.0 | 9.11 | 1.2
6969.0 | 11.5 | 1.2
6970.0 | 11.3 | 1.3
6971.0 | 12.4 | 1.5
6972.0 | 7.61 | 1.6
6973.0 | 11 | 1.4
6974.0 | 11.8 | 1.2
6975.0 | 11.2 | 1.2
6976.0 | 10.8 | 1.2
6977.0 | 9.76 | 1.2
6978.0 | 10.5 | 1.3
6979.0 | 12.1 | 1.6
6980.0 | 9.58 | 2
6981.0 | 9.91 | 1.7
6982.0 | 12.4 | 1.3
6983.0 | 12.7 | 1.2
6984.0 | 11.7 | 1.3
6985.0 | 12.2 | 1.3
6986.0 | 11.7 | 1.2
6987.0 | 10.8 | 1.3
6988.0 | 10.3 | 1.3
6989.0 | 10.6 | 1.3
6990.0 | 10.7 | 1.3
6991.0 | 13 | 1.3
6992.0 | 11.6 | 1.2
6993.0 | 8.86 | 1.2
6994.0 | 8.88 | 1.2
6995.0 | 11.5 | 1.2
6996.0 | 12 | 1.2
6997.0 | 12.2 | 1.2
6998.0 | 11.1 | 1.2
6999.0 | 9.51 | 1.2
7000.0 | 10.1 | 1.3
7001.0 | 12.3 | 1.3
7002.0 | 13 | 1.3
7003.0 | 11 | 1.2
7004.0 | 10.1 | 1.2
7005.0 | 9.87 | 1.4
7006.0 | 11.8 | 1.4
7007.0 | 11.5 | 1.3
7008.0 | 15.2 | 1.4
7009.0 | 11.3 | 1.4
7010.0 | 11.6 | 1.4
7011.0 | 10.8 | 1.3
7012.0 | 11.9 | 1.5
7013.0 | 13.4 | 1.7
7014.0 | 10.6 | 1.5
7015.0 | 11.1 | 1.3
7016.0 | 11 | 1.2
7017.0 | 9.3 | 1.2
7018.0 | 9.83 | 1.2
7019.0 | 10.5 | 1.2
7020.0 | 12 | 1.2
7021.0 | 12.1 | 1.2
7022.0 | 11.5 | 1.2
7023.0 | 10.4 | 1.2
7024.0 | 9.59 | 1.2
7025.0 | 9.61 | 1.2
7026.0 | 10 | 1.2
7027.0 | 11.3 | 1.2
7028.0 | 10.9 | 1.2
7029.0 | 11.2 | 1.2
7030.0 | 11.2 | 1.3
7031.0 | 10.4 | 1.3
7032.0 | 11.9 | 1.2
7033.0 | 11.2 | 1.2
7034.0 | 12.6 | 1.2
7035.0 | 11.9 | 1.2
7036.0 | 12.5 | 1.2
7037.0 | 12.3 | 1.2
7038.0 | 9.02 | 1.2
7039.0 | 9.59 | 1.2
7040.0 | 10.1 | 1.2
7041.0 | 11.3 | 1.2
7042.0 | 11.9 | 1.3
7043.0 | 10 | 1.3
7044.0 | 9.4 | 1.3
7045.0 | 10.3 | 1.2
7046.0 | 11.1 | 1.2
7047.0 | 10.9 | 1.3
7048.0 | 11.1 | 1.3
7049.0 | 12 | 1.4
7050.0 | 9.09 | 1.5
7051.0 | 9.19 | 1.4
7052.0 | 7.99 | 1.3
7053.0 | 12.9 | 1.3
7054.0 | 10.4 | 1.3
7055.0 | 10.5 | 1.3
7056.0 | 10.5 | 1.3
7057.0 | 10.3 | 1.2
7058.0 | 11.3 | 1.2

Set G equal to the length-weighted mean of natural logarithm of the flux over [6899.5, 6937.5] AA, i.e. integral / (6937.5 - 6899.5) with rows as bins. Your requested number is 2.39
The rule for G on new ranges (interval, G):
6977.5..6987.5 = 2.43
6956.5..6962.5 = 2.44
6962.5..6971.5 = 2.33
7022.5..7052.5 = 2.36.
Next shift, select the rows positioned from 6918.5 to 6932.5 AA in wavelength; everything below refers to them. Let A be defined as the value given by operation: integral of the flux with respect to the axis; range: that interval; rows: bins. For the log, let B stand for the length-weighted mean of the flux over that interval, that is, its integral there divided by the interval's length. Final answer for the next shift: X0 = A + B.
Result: 162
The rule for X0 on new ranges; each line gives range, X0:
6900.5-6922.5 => 253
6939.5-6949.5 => 120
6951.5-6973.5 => 237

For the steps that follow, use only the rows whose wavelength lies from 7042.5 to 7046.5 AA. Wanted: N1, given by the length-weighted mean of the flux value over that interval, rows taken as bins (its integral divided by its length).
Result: 10.2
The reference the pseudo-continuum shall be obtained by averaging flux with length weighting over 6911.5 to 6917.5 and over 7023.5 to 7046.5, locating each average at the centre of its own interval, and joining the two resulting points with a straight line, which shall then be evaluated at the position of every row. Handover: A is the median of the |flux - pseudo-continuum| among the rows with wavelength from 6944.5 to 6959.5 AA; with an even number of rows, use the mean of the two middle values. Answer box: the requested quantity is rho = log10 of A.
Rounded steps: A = 1.3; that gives 0.12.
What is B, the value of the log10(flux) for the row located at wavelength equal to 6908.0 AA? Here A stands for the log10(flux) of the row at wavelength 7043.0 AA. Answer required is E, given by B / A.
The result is 1.08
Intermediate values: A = 1.00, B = 1.08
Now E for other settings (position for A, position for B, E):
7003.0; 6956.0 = 0.91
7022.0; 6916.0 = 1.09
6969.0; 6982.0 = 1.03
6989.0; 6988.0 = 0.99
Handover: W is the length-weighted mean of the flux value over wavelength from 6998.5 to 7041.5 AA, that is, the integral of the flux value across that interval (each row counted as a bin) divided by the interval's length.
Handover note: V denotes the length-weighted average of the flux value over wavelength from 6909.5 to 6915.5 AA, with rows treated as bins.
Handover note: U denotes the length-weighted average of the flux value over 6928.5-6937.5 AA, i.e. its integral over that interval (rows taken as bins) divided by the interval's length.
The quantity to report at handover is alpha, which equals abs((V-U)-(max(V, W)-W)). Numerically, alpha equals 0.73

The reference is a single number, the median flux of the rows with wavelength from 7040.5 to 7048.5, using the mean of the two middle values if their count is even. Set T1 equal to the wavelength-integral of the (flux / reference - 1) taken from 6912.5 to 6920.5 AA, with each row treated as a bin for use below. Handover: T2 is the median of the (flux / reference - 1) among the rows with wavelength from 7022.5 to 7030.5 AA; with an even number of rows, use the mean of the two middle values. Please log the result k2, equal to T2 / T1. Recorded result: -0.13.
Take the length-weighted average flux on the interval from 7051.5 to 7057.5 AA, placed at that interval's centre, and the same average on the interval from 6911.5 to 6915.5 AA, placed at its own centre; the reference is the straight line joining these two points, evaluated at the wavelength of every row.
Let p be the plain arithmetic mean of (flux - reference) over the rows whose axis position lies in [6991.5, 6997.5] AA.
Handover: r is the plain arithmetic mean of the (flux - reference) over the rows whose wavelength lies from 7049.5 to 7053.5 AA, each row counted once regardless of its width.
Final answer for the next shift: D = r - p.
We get -0.7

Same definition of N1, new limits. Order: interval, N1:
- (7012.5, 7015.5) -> 11.7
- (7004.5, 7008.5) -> 12.1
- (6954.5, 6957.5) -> 10.3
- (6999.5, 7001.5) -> 11.2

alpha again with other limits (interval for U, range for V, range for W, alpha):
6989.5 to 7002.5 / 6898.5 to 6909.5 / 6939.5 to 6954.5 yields 0.68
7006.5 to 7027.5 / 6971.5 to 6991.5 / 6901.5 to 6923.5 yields 0.15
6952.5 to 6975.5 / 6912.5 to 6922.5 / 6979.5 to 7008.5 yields 0.38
